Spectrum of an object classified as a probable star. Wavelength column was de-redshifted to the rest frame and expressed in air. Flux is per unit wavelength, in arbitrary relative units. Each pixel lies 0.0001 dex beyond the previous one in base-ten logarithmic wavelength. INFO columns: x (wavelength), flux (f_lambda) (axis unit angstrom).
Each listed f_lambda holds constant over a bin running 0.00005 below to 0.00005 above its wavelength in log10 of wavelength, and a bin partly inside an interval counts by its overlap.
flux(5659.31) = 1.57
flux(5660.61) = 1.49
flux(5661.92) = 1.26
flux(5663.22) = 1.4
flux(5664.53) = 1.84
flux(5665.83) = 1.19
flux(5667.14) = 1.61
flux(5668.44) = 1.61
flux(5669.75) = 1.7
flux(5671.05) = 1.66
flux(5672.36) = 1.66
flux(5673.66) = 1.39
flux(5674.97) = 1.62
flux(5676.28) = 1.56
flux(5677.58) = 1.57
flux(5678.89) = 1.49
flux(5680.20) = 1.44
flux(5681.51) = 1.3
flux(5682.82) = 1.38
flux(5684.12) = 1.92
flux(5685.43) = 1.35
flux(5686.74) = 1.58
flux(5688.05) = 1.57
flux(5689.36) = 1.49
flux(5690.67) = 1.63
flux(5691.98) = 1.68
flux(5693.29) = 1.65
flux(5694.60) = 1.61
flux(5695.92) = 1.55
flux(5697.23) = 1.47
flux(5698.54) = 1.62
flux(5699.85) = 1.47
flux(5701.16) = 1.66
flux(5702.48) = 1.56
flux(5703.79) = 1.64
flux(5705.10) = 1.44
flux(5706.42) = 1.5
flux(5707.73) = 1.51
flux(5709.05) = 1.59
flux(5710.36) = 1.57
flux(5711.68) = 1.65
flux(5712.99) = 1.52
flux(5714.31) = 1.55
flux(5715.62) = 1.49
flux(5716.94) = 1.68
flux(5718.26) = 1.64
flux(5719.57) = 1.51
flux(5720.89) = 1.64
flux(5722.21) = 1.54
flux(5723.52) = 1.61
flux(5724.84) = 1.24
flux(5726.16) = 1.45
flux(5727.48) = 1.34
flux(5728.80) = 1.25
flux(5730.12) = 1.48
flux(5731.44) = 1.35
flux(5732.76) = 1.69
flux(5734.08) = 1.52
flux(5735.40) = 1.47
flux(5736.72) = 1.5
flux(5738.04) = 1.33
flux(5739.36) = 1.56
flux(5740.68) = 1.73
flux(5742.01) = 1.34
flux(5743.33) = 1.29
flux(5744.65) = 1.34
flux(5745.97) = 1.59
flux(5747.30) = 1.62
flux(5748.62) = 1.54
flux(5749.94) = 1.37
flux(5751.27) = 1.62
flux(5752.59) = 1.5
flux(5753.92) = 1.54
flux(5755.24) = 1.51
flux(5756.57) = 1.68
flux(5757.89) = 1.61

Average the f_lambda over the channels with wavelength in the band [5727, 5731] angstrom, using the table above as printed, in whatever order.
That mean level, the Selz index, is 1.36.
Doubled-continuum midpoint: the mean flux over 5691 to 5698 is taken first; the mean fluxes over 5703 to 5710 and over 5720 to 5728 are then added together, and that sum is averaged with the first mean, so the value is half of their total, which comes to 2.30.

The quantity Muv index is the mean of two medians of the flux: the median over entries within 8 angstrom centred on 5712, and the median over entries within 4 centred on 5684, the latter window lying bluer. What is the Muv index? 1.47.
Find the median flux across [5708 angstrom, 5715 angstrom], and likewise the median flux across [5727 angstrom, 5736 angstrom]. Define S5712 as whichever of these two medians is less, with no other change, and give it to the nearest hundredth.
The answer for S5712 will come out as 1.47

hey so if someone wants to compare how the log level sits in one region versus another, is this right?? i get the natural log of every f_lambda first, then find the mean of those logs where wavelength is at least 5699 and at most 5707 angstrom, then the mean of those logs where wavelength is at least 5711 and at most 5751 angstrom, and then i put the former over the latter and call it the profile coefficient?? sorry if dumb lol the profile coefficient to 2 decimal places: 1.09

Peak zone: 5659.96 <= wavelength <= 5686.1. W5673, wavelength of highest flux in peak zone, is 5684.12 angstrom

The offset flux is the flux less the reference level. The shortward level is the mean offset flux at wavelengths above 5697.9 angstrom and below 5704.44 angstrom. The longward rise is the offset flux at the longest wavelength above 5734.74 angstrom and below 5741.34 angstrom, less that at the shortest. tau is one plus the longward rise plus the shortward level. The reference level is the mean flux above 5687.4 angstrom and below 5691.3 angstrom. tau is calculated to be 1.287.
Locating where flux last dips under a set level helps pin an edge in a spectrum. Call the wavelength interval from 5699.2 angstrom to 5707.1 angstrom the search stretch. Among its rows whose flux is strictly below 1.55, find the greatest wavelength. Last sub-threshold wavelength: 5706.42 angstrom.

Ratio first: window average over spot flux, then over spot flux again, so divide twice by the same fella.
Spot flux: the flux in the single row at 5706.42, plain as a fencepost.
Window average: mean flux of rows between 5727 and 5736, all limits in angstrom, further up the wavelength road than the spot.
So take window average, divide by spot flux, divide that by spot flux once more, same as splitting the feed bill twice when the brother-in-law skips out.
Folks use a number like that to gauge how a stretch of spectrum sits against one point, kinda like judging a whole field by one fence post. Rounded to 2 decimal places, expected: 0.64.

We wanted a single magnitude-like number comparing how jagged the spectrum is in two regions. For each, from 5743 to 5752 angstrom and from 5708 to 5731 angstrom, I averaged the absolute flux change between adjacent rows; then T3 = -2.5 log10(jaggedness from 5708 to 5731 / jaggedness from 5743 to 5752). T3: 0.1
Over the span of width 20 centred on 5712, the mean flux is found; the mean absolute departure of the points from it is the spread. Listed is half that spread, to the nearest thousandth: 0.030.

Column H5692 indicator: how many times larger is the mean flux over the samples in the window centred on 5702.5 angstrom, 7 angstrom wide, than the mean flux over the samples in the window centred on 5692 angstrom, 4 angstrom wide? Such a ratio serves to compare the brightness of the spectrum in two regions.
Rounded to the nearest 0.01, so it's 0.94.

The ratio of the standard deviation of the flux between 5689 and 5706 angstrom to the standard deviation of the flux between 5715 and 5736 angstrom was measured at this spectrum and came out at 0.6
